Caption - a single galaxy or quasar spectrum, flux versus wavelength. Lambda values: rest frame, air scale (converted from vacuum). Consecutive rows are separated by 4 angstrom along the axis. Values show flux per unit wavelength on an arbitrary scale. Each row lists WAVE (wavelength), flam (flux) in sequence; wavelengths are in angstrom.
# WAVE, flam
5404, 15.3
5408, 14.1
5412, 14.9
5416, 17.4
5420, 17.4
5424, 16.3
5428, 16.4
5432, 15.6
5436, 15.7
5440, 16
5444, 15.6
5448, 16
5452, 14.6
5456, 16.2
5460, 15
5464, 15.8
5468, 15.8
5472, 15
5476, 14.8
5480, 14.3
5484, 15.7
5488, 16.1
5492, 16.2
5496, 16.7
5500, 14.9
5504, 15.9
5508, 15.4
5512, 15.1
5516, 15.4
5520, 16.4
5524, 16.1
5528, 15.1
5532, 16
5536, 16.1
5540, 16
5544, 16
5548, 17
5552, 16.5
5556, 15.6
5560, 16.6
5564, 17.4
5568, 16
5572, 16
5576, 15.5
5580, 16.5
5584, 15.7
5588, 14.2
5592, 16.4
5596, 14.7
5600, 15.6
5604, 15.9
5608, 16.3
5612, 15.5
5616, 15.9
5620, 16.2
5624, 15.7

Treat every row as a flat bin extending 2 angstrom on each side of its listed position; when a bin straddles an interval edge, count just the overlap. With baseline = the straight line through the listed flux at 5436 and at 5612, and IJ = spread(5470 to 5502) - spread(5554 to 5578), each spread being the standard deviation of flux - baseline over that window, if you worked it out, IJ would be 0.1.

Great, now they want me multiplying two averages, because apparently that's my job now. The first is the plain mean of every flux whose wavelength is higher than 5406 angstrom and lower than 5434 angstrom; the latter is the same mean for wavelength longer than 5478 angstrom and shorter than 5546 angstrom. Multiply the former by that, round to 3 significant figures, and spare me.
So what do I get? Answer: 252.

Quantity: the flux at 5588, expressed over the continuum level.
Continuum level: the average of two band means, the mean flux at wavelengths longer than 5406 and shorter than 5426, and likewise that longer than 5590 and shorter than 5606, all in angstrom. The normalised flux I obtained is 0.897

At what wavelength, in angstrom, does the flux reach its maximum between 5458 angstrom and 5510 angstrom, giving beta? 5496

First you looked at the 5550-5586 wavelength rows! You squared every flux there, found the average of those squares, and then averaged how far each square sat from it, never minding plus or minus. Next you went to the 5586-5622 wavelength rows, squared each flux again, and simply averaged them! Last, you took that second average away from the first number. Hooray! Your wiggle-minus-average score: -229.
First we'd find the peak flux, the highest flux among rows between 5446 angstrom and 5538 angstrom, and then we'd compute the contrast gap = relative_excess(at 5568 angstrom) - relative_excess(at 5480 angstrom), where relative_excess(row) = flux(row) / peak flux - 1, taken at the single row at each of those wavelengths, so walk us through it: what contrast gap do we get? 0.10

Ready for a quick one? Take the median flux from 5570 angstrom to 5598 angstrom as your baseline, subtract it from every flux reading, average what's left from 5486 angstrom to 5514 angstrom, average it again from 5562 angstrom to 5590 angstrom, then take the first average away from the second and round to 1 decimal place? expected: 0.1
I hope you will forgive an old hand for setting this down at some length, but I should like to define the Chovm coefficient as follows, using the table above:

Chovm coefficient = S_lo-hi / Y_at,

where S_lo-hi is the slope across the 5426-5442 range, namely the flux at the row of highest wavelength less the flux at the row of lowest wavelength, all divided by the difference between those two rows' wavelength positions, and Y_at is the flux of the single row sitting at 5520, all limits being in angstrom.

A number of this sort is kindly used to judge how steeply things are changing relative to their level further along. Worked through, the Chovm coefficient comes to -0.002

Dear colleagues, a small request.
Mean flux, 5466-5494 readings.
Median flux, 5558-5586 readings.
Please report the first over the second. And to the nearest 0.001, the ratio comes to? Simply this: 0.963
